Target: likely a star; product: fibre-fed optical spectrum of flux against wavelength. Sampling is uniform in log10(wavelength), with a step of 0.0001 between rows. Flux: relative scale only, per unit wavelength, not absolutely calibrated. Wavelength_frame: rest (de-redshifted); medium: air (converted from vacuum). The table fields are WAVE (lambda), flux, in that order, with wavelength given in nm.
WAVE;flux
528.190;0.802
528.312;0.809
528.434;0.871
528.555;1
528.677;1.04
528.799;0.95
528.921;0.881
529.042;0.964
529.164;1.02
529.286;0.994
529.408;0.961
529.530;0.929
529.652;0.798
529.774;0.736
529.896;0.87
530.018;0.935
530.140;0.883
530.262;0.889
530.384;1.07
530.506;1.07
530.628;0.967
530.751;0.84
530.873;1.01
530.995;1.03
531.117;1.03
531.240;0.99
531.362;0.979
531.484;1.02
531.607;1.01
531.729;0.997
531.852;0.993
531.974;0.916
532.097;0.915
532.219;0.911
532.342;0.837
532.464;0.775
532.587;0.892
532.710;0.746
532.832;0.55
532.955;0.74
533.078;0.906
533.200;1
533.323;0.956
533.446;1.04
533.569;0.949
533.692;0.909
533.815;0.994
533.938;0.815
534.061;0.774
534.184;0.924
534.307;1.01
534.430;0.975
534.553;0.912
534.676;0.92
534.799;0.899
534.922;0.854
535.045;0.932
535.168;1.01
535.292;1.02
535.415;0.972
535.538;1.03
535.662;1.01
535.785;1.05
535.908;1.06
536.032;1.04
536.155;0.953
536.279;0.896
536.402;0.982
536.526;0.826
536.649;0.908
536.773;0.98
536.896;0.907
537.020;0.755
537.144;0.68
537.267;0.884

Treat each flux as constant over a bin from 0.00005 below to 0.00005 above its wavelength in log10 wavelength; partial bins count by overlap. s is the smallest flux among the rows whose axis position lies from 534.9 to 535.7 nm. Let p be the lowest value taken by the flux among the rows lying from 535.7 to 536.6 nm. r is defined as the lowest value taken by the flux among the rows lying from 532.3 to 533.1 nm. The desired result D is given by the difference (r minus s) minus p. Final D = -1.1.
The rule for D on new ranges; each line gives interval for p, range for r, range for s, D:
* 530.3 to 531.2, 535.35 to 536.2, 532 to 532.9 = -0.4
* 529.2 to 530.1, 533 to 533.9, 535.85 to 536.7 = -0.7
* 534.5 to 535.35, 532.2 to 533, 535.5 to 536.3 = -1.2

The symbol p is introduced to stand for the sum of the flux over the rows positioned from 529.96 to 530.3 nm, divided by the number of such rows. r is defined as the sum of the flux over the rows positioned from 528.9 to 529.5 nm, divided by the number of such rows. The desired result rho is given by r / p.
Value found 1.07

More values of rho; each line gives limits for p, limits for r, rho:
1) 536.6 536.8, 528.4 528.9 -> 1.02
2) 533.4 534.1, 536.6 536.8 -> 1.03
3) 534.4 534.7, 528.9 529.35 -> 1.03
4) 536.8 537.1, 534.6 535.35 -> 1.13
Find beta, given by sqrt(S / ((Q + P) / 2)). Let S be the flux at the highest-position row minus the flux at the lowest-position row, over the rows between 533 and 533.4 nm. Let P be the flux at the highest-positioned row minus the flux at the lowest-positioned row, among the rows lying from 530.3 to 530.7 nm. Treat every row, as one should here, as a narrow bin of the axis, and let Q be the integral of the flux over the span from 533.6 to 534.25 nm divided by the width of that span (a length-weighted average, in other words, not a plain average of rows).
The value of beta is 0.36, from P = -0.10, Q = 0.887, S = 0.050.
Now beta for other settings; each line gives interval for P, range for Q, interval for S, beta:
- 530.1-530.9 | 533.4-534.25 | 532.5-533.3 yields 0.46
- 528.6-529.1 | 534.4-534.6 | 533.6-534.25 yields 0.19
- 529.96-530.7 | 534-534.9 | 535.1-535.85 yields 0.29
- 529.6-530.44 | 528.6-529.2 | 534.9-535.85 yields 0.56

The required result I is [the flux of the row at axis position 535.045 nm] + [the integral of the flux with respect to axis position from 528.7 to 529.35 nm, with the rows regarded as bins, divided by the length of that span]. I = 1.90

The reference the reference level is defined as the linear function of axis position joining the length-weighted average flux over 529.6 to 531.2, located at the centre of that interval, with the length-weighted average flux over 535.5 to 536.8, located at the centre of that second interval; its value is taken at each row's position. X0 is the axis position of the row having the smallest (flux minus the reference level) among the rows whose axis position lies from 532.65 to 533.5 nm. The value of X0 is 532.832 nm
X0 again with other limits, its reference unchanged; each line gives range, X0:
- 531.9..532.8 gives 532.710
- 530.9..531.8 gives 531.362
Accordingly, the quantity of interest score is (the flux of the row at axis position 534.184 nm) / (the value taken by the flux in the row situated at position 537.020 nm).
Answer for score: 1.22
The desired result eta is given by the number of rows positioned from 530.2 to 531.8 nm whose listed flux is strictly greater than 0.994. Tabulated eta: 8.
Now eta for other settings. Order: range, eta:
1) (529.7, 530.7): 2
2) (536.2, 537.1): 0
